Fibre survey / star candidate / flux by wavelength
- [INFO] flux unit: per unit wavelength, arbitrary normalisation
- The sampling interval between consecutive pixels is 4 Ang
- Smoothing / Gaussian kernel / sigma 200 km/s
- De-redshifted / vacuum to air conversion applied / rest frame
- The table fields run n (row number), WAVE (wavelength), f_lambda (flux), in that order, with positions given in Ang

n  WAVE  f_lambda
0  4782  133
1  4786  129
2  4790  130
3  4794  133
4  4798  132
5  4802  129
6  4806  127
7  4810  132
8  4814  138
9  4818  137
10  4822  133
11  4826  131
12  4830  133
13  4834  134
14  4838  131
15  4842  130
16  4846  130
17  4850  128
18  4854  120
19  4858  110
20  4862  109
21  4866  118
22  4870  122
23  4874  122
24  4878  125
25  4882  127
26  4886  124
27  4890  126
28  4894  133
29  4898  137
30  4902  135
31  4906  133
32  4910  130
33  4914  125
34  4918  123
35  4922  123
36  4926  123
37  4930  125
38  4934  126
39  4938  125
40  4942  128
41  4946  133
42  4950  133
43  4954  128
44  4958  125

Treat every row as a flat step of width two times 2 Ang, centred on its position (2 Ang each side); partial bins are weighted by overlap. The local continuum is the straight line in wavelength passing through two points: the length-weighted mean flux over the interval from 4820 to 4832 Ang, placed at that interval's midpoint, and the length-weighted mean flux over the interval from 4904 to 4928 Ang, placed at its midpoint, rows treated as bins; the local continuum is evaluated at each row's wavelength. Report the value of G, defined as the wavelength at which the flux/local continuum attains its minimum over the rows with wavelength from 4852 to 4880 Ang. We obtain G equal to 4862 Ang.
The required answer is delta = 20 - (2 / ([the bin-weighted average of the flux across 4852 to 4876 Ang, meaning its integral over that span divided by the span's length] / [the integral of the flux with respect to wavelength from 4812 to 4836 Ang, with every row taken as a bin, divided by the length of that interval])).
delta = 17.7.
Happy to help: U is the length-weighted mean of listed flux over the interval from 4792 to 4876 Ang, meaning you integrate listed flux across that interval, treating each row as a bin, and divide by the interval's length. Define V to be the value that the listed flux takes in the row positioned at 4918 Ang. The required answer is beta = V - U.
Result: -4.6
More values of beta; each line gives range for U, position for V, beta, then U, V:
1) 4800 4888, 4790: 3.2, 127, 130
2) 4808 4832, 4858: -24.0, 134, 110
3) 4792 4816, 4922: -8.8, 132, 123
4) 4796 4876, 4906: 5.7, 127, 133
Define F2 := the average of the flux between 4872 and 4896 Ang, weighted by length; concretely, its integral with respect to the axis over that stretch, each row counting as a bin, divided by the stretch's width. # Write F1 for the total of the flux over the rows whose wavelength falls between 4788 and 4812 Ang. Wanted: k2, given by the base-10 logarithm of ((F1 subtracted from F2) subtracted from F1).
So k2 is 3.16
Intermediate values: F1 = 783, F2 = 126.2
